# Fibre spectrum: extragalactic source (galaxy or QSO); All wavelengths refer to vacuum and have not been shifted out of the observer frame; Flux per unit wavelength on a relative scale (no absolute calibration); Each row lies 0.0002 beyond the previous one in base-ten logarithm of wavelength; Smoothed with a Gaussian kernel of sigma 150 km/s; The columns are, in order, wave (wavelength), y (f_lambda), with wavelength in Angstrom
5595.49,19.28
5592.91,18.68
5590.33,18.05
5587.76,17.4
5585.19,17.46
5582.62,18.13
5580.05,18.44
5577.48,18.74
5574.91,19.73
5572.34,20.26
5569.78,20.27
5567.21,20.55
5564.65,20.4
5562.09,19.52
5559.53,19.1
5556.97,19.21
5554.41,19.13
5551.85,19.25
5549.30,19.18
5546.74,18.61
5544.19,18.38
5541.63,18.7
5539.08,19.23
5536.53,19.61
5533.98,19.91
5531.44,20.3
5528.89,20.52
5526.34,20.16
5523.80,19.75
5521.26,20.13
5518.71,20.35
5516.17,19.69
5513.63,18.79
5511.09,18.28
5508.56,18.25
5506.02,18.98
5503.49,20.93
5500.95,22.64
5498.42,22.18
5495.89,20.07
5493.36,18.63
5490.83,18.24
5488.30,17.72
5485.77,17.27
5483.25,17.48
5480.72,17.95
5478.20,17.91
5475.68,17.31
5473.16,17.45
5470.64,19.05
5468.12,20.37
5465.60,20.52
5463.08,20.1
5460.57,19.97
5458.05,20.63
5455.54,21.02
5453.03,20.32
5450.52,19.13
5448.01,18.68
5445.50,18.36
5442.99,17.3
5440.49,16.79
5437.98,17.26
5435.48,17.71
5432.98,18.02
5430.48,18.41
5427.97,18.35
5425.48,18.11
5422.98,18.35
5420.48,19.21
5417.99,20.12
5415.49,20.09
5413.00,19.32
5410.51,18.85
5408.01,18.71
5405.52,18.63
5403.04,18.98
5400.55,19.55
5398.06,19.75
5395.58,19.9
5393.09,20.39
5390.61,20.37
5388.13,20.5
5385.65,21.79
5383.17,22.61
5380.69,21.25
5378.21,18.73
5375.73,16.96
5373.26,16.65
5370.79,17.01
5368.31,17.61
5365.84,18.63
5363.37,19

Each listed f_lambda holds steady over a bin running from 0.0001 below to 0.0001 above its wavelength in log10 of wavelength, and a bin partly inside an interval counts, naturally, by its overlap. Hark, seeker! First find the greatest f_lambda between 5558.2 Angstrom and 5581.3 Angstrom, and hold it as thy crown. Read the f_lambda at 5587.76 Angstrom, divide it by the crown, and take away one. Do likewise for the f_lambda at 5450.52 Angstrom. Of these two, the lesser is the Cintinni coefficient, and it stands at -0.153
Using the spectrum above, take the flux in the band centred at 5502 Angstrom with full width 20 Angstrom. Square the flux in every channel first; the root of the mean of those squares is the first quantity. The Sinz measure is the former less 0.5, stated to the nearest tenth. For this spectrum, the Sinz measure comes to 19.6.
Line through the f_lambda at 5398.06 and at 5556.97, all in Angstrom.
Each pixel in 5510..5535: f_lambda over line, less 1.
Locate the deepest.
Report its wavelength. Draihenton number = 5511.09 Angstrom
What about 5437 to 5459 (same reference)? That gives 5440.49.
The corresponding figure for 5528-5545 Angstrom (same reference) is 5544.19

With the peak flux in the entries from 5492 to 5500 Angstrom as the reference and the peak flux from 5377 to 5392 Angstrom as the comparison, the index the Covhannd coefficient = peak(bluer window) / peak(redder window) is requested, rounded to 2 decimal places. 1.02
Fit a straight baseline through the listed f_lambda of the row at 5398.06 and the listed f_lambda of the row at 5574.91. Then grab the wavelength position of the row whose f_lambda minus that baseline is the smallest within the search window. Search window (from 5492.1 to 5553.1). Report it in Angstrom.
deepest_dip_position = 5508.56 Angstrom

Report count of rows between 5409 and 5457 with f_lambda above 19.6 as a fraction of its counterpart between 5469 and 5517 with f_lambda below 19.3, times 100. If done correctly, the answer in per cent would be 29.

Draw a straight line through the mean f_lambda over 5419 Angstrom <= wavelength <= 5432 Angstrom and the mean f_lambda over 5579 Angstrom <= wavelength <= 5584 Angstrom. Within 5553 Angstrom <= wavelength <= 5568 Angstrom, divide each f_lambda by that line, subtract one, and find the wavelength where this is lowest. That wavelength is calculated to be 5559.53 Angstrom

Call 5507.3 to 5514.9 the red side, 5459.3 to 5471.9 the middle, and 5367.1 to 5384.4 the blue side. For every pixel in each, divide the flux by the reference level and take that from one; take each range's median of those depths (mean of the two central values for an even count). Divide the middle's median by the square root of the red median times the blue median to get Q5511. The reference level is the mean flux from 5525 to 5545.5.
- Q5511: -0.3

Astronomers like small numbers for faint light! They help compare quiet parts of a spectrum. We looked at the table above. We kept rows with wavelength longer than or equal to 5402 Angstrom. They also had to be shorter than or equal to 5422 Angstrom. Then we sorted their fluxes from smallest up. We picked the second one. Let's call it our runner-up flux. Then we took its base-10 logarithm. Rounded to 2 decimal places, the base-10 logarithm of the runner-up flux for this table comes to 1.27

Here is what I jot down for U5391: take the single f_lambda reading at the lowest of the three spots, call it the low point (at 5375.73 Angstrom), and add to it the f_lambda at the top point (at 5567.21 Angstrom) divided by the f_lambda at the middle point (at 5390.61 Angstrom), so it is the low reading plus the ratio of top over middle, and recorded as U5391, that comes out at 18.0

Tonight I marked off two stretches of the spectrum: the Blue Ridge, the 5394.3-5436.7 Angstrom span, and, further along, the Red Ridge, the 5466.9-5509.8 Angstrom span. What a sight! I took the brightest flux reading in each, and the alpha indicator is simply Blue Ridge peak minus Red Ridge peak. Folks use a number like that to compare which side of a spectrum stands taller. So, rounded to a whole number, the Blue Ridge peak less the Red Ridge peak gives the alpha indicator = -3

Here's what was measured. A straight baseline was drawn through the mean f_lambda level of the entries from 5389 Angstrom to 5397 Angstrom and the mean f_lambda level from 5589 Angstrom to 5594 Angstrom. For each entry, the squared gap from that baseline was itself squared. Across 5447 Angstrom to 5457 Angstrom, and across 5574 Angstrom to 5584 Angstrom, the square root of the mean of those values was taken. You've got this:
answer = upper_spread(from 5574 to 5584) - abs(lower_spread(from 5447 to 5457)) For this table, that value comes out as -0.4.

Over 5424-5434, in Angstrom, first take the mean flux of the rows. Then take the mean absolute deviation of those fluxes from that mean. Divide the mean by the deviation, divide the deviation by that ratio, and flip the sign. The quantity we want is -0.0014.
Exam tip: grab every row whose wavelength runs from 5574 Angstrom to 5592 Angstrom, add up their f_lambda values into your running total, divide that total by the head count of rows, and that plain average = 18.3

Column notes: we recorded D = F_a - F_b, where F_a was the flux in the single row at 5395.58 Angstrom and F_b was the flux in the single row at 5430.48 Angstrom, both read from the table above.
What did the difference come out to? 1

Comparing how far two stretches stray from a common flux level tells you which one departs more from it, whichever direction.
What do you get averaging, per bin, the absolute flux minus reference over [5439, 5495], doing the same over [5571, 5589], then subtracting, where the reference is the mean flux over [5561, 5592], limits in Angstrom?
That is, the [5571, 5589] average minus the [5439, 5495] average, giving -0.19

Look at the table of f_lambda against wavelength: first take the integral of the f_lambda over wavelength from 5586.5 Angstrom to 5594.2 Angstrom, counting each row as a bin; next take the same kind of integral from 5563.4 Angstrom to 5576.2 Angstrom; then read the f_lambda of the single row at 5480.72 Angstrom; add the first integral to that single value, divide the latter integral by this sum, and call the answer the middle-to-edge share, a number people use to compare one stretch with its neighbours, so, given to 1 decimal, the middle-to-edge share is 1.7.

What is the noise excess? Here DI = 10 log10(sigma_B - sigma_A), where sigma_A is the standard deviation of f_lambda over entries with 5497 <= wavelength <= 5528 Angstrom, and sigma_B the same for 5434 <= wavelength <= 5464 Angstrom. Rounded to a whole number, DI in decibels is -12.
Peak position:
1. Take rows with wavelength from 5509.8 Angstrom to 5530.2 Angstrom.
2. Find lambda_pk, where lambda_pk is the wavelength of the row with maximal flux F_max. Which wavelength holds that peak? 5528.89 Angstrom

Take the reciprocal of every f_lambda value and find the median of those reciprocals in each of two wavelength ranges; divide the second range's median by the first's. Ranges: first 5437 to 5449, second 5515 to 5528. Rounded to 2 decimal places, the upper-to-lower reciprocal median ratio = 0.86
